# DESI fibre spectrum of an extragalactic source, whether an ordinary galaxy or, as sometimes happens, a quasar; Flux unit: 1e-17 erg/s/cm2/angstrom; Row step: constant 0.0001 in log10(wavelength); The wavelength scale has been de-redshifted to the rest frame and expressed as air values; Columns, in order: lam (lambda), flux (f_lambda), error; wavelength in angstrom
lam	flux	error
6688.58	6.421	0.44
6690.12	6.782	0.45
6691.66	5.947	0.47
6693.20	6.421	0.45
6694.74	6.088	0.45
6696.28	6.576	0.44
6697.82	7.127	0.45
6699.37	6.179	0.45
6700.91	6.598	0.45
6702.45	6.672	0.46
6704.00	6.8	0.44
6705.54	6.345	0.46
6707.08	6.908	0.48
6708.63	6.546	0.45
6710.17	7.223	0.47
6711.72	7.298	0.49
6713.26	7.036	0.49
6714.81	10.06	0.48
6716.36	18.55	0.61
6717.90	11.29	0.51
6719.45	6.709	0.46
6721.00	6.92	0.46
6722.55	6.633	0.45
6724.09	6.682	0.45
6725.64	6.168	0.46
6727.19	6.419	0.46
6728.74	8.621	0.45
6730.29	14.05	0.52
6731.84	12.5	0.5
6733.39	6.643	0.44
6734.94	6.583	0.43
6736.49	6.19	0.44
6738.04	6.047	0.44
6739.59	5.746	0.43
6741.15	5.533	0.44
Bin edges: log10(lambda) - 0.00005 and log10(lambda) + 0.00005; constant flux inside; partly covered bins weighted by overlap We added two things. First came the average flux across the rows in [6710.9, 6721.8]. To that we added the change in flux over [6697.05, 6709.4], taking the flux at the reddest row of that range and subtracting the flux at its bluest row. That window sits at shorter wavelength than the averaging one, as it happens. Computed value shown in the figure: 9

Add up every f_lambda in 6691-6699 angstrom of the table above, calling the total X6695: 32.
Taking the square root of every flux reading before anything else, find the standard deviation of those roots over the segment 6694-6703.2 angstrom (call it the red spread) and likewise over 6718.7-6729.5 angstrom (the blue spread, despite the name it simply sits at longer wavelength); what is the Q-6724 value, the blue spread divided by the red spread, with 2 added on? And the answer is 4.0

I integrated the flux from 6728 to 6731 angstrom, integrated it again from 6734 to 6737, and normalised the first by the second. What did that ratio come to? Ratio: 1.8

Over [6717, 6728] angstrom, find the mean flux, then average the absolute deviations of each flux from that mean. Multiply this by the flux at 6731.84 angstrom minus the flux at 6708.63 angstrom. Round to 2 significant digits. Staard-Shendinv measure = 6.9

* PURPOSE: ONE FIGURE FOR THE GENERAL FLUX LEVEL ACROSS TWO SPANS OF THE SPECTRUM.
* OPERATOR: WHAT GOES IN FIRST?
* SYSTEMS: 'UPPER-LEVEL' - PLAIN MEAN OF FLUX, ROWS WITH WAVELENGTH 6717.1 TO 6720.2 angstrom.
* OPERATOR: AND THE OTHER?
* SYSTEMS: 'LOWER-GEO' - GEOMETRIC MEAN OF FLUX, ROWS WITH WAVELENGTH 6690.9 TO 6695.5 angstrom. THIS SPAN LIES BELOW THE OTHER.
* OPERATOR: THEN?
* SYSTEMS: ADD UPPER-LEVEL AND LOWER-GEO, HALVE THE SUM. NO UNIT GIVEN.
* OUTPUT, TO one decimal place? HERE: 7.6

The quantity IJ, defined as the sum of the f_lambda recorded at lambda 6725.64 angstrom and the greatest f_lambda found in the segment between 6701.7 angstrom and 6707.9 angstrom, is 13.1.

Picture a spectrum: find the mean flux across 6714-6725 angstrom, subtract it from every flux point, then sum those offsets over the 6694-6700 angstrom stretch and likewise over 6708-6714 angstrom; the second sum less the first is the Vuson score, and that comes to 2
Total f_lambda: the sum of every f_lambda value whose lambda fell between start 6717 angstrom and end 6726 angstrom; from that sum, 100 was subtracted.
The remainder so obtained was -56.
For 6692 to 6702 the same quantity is -61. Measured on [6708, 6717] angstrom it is -43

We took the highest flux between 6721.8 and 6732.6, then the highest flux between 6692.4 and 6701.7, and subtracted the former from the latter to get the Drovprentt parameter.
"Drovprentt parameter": -6.9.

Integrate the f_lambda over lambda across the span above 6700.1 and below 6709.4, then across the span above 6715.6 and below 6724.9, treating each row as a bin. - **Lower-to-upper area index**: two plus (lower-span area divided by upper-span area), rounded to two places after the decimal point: 2.70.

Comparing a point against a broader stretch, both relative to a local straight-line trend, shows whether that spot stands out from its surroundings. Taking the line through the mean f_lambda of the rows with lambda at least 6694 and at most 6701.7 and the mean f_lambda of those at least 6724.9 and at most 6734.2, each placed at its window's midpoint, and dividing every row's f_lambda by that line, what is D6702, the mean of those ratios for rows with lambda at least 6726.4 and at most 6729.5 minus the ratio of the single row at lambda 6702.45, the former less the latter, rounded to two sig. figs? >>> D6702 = -0.13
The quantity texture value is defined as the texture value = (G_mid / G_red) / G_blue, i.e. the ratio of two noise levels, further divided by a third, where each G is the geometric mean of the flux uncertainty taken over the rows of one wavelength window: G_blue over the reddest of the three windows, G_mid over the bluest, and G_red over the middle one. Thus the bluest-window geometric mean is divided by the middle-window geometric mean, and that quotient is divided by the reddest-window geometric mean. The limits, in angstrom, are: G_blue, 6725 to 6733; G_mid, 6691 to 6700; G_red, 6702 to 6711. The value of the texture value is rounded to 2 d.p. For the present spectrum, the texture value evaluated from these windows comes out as 2.06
